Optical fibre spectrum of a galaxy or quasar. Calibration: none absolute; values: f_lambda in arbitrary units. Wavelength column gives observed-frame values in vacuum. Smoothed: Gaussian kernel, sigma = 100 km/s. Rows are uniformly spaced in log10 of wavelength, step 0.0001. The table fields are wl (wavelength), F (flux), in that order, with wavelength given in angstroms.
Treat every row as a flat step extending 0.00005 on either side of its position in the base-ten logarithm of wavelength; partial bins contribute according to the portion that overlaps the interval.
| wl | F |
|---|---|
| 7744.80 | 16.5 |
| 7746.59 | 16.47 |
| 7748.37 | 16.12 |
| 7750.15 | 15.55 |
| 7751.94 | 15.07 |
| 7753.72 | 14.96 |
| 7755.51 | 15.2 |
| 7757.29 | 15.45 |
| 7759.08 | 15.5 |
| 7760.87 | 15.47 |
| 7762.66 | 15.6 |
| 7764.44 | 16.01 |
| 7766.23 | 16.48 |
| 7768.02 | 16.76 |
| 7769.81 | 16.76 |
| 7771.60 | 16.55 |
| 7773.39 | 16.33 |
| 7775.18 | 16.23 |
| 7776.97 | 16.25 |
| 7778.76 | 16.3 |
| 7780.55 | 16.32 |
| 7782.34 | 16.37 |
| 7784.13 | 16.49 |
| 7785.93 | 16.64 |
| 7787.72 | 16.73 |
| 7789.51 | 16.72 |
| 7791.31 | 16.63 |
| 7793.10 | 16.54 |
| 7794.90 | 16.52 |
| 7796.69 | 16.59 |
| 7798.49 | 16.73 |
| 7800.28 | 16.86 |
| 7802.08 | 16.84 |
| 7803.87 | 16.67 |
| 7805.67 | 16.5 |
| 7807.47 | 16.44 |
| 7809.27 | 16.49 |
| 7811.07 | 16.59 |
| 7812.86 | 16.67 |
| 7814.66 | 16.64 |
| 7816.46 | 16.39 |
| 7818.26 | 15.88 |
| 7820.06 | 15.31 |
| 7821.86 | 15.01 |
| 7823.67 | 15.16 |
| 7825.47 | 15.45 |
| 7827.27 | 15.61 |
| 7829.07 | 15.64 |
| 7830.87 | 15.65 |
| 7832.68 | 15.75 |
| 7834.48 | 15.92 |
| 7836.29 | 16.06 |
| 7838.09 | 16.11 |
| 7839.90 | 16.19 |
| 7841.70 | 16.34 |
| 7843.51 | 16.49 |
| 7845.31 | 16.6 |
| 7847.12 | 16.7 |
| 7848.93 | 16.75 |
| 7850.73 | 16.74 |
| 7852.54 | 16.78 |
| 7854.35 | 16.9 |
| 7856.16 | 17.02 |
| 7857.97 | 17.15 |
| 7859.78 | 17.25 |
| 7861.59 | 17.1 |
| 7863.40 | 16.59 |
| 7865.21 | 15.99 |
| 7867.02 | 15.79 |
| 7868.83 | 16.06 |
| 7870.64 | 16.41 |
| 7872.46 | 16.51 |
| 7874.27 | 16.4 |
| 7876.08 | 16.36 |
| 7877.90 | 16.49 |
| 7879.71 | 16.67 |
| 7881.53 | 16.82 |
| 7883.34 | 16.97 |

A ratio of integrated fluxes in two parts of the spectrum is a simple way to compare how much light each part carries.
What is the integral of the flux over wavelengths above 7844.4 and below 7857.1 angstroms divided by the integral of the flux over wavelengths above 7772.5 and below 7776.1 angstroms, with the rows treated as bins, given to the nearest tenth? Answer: 3.6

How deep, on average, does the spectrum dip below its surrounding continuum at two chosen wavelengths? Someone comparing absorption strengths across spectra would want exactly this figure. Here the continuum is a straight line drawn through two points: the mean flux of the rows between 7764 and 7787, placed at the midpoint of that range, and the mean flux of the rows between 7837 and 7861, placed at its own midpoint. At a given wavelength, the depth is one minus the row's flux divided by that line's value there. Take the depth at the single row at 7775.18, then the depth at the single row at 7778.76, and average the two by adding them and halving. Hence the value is 0.010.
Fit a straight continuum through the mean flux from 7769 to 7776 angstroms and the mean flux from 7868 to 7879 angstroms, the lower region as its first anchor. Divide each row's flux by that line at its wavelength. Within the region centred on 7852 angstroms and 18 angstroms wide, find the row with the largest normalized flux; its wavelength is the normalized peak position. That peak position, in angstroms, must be 7859.78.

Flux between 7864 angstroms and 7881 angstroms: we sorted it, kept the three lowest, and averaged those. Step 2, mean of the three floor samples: 15.9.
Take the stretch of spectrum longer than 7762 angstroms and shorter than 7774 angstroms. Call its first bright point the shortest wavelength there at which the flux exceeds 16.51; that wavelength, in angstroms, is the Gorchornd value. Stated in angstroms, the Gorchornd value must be 7768.02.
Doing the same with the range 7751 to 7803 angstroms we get 7768.02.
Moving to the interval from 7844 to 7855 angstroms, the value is 7845.31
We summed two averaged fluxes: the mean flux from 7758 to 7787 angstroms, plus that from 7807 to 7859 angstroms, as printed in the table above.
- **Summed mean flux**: 32.5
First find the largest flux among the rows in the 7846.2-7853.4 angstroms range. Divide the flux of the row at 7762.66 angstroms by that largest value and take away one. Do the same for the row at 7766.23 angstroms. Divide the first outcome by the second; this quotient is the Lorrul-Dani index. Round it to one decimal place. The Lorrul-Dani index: 3.9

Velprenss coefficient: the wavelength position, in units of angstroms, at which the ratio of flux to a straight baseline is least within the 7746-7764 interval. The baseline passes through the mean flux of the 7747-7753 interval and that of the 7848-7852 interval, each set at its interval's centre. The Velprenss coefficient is 7753.72 angstroms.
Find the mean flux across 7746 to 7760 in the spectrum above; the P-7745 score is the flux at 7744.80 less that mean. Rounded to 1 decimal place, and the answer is 1.0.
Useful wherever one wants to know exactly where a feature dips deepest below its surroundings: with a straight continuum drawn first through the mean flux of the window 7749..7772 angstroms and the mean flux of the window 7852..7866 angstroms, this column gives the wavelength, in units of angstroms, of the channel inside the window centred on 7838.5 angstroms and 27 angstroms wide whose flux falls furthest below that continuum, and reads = 7825.47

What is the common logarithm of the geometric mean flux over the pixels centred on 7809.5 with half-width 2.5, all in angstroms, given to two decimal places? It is 1.22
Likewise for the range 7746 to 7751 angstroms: 1.21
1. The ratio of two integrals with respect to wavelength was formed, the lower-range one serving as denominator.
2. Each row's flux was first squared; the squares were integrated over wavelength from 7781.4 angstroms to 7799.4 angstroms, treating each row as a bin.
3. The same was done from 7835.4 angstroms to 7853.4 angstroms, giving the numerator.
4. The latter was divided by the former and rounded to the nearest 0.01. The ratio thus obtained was 0.99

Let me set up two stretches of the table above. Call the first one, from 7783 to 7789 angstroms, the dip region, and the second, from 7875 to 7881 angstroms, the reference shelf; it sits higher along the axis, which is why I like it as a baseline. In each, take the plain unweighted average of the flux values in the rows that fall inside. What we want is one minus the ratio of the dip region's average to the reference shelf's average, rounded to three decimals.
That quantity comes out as -0.007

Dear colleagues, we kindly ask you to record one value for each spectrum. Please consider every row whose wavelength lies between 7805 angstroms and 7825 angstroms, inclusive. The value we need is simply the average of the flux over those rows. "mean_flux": 16.1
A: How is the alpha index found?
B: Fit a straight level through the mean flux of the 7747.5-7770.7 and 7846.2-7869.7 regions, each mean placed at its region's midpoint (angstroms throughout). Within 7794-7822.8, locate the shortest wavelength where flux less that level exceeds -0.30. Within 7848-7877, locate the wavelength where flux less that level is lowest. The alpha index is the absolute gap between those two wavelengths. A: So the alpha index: 72.1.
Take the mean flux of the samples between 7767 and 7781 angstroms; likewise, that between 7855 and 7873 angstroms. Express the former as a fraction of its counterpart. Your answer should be 0.991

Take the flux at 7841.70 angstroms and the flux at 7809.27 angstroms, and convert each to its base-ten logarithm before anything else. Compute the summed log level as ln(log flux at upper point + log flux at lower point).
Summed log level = 0.888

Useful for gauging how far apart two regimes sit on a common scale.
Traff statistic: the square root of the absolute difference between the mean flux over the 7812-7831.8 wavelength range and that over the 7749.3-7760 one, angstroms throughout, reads 0.69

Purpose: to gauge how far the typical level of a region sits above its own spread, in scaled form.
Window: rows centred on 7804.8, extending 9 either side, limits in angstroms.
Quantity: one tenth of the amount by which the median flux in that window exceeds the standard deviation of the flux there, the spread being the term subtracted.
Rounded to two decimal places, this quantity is 1.65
